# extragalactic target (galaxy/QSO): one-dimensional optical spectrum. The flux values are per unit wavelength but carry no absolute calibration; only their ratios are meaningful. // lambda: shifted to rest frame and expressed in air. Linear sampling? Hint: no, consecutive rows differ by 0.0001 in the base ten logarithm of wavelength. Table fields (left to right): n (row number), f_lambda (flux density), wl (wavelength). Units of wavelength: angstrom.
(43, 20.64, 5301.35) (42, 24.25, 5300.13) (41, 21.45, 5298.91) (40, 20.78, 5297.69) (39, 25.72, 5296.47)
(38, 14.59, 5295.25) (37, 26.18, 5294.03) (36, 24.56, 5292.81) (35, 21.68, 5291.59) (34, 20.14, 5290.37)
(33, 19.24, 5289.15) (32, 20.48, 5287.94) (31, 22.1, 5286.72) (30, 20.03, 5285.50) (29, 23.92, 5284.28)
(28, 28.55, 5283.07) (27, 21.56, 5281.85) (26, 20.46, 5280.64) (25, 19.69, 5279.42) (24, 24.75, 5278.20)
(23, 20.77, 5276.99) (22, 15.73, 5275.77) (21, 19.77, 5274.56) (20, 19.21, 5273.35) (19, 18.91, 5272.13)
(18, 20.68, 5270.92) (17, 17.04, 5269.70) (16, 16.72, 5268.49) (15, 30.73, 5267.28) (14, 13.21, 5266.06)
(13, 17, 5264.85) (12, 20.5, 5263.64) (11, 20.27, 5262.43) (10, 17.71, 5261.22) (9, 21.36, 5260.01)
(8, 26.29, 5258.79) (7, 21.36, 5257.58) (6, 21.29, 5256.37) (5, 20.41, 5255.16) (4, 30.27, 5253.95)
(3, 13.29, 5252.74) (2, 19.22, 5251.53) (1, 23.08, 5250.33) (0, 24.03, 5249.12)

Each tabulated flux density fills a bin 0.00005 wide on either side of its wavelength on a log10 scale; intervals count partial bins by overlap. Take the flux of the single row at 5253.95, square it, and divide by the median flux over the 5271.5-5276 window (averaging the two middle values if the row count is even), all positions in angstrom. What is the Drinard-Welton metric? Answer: 48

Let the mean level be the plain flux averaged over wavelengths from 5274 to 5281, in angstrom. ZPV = 20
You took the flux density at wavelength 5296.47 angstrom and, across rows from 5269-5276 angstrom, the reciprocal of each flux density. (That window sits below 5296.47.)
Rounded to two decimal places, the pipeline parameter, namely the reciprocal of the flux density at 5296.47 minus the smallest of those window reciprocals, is -0.01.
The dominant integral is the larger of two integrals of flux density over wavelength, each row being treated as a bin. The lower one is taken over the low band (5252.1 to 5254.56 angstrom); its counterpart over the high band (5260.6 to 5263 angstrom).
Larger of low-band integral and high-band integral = 53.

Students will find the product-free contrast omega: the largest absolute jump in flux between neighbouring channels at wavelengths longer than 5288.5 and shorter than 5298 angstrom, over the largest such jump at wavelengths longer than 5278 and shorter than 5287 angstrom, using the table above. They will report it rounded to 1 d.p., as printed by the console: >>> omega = 1.7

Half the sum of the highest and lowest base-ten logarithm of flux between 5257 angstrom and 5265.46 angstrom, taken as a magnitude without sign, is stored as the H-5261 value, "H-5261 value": 1.33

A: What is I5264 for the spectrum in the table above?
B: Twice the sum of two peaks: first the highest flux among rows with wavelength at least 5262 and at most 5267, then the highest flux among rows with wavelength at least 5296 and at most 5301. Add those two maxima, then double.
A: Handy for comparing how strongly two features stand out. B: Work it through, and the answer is 92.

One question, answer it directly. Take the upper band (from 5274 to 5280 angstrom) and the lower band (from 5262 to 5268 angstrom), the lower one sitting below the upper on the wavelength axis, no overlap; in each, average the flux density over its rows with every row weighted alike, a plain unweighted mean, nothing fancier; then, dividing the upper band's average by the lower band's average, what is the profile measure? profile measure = 0.99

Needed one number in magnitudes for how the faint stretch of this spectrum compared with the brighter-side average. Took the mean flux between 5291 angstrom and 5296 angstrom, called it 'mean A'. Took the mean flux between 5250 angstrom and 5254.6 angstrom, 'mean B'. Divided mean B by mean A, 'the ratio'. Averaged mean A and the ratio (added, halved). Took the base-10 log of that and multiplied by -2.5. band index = -2.64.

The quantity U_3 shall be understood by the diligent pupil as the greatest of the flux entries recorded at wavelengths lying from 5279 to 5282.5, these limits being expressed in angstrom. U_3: 21.56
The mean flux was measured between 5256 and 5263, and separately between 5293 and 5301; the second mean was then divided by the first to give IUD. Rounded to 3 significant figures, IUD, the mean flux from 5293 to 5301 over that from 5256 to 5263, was 1.04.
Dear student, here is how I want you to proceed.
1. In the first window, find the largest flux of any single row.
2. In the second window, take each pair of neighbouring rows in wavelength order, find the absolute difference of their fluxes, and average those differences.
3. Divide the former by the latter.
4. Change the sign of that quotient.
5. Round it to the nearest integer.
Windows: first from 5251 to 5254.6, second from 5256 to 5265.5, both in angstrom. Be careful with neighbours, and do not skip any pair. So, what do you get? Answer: -11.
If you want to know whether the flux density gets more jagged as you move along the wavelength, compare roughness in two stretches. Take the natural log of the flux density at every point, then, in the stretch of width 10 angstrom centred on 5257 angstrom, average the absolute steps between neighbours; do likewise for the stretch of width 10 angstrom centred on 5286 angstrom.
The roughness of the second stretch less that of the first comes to -0.14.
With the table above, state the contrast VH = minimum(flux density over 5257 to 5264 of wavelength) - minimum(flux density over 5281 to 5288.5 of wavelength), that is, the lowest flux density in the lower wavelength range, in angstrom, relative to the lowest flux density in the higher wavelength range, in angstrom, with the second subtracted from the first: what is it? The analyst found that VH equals -2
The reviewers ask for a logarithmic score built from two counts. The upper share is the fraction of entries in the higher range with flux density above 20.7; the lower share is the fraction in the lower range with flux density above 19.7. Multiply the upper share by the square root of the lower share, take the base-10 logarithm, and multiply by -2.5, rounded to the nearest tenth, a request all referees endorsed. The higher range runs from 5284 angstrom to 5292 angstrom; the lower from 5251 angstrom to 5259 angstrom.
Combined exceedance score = 1.1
